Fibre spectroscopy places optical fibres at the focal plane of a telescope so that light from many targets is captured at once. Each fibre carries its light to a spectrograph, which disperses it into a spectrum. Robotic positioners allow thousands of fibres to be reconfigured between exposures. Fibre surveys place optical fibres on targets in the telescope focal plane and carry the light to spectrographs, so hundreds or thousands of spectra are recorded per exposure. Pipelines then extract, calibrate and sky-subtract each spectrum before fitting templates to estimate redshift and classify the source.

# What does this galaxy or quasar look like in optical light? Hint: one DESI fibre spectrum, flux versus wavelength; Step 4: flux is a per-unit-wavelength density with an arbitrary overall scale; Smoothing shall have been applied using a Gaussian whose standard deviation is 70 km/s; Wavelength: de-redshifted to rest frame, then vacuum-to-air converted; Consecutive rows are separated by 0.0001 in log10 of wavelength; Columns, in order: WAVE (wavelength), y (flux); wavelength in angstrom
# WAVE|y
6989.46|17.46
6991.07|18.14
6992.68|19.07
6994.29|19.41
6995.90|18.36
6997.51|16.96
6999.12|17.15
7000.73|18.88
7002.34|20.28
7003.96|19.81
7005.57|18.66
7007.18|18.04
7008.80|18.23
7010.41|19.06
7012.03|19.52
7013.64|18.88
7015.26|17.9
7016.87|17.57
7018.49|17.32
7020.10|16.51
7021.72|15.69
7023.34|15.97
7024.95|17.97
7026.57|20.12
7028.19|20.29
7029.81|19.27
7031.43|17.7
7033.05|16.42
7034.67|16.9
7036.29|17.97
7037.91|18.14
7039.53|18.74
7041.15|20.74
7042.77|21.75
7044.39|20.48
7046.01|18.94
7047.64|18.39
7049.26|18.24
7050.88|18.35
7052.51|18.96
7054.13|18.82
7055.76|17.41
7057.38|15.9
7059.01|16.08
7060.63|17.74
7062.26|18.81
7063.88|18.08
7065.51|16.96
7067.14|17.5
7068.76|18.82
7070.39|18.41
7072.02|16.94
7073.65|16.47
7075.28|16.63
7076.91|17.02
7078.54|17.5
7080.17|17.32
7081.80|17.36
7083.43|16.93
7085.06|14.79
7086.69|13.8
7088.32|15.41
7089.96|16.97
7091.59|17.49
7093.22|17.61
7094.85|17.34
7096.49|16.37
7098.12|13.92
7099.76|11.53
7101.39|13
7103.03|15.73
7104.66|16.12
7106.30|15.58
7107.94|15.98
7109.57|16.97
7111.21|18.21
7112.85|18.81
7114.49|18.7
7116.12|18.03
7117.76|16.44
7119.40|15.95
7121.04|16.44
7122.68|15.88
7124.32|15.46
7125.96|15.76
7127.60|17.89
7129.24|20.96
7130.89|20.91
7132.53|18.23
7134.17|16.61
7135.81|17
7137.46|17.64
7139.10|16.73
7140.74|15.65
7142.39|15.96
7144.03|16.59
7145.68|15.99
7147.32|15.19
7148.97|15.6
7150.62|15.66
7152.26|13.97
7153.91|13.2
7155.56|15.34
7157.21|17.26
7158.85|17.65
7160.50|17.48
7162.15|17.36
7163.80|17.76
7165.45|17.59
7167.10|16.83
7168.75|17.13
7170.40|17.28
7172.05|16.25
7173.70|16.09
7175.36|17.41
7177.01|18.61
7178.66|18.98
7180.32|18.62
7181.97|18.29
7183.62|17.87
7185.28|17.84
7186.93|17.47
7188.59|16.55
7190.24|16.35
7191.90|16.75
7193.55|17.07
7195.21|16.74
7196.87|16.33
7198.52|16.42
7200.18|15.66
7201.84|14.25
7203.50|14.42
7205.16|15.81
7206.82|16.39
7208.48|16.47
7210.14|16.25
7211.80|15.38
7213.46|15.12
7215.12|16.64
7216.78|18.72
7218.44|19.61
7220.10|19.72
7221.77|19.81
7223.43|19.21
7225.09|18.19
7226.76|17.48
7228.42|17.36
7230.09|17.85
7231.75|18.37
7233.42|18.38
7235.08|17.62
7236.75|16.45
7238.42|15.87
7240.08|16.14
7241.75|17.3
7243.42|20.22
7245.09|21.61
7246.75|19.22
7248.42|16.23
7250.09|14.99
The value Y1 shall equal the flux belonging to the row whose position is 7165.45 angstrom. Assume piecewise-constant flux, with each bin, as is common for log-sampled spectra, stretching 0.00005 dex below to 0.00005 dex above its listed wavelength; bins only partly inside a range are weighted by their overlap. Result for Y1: 17.59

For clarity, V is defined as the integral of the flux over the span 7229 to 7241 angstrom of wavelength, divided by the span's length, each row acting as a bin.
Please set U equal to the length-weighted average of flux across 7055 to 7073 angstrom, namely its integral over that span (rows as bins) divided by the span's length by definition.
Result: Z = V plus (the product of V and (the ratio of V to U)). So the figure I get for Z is 34.2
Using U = 17.5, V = 17.24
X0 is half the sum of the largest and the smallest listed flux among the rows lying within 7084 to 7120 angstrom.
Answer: 15.2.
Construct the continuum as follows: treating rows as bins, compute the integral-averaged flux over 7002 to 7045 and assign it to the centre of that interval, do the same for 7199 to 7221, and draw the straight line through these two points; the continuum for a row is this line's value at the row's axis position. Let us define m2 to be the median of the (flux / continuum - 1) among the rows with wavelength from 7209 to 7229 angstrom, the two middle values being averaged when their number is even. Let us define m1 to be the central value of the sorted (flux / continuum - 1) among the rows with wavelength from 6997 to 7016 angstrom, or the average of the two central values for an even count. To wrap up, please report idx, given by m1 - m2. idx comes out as -0.09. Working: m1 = 0.004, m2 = 0.09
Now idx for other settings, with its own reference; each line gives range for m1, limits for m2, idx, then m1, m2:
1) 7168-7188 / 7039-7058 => 0.02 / 0.054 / 0.03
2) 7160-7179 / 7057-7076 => 0.07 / 0.024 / -0.04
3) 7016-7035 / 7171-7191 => -0.11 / -0.060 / 0.05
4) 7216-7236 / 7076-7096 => 0.17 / 0.130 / -0.04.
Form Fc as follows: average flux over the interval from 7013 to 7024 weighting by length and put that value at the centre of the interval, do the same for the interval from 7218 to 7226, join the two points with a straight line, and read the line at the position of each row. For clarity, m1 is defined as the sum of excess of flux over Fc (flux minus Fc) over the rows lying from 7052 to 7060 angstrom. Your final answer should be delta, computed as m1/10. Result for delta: 0.0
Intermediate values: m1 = 0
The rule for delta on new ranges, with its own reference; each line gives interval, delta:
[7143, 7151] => -1.3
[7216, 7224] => 0.1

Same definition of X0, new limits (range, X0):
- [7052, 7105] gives 15.2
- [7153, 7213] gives 16.1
